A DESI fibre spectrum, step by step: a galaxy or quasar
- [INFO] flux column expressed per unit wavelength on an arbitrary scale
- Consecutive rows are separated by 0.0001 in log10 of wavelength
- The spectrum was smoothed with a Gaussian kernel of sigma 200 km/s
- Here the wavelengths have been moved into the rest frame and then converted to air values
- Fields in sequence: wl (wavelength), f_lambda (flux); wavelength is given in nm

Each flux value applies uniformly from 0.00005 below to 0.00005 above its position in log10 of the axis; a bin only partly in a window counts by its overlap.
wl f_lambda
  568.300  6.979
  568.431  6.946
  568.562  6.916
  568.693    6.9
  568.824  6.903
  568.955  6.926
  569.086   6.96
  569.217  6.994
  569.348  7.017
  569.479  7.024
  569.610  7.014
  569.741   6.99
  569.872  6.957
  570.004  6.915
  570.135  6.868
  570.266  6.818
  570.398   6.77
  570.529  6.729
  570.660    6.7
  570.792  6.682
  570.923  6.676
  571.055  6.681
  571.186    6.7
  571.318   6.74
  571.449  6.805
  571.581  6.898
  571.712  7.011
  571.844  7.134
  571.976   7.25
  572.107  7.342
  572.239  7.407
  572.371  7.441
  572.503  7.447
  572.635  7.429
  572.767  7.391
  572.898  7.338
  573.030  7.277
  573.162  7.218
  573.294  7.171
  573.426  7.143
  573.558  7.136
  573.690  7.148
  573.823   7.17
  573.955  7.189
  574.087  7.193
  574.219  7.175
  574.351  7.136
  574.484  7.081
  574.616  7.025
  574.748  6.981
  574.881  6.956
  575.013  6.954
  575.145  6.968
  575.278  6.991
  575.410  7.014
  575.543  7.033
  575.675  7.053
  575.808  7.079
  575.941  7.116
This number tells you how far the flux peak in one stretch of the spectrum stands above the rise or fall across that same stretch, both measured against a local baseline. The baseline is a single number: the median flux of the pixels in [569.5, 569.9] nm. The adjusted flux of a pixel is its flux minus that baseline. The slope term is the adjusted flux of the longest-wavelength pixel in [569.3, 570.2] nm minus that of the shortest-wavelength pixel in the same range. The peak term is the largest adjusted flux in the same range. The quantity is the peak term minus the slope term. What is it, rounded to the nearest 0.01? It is 0.18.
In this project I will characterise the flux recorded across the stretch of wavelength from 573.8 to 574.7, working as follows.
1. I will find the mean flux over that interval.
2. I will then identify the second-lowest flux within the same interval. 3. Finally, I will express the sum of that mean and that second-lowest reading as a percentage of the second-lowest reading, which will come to 201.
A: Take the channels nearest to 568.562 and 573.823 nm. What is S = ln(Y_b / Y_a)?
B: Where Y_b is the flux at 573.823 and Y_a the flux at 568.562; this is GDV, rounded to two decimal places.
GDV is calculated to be 0.04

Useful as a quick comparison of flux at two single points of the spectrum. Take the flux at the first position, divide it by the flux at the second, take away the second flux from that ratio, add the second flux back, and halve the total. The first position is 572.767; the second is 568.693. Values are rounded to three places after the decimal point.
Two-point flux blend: 0.536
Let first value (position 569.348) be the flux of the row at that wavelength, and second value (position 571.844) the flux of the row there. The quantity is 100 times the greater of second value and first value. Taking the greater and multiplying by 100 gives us 713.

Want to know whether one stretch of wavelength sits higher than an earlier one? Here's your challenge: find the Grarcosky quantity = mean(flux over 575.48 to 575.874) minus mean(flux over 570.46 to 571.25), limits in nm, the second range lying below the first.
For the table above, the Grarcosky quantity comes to 0.4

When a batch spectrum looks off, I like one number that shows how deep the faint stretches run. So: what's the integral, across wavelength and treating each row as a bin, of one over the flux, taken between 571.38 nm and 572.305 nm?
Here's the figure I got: 0.130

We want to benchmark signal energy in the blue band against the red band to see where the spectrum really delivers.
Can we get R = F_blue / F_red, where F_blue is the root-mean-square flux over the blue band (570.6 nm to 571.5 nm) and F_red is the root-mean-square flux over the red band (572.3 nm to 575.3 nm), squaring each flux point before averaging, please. 0.936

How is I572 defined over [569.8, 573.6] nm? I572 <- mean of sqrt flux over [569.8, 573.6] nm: 2.65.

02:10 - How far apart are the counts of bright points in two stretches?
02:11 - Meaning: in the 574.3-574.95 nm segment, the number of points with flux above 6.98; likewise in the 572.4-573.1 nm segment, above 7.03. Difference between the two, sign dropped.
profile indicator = 1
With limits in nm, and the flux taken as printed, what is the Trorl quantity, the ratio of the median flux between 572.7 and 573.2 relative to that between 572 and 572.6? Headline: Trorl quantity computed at 0.98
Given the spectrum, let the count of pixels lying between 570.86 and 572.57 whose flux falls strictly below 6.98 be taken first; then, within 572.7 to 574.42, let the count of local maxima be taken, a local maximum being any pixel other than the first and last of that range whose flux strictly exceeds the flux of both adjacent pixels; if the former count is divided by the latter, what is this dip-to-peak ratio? 6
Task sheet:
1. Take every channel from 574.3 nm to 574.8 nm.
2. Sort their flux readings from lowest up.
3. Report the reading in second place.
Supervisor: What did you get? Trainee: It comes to 7.025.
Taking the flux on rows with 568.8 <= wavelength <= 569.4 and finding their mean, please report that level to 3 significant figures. 6.96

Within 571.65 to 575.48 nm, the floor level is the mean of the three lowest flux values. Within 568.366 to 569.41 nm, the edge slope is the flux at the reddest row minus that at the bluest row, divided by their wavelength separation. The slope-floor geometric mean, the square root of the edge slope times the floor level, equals 0.73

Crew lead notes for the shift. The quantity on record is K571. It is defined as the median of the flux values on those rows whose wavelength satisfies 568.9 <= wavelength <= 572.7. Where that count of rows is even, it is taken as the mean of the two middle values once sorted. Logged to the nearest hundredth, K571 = 6.96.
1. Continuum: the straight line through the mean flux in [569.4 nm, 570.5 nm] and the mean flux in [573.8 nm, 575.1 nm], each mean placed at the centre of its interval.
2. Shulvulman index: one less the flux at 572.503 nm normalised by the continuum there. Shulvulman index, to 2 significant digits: -0.062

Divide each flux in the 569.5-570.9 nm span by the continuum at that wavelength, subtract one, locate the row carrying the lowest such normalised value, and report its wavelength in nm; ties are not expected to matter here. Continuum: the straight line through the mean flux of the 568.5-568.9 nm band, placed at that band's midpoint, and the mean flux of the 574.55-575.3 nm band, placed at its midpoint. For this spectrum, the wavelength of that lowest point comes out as 570.792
